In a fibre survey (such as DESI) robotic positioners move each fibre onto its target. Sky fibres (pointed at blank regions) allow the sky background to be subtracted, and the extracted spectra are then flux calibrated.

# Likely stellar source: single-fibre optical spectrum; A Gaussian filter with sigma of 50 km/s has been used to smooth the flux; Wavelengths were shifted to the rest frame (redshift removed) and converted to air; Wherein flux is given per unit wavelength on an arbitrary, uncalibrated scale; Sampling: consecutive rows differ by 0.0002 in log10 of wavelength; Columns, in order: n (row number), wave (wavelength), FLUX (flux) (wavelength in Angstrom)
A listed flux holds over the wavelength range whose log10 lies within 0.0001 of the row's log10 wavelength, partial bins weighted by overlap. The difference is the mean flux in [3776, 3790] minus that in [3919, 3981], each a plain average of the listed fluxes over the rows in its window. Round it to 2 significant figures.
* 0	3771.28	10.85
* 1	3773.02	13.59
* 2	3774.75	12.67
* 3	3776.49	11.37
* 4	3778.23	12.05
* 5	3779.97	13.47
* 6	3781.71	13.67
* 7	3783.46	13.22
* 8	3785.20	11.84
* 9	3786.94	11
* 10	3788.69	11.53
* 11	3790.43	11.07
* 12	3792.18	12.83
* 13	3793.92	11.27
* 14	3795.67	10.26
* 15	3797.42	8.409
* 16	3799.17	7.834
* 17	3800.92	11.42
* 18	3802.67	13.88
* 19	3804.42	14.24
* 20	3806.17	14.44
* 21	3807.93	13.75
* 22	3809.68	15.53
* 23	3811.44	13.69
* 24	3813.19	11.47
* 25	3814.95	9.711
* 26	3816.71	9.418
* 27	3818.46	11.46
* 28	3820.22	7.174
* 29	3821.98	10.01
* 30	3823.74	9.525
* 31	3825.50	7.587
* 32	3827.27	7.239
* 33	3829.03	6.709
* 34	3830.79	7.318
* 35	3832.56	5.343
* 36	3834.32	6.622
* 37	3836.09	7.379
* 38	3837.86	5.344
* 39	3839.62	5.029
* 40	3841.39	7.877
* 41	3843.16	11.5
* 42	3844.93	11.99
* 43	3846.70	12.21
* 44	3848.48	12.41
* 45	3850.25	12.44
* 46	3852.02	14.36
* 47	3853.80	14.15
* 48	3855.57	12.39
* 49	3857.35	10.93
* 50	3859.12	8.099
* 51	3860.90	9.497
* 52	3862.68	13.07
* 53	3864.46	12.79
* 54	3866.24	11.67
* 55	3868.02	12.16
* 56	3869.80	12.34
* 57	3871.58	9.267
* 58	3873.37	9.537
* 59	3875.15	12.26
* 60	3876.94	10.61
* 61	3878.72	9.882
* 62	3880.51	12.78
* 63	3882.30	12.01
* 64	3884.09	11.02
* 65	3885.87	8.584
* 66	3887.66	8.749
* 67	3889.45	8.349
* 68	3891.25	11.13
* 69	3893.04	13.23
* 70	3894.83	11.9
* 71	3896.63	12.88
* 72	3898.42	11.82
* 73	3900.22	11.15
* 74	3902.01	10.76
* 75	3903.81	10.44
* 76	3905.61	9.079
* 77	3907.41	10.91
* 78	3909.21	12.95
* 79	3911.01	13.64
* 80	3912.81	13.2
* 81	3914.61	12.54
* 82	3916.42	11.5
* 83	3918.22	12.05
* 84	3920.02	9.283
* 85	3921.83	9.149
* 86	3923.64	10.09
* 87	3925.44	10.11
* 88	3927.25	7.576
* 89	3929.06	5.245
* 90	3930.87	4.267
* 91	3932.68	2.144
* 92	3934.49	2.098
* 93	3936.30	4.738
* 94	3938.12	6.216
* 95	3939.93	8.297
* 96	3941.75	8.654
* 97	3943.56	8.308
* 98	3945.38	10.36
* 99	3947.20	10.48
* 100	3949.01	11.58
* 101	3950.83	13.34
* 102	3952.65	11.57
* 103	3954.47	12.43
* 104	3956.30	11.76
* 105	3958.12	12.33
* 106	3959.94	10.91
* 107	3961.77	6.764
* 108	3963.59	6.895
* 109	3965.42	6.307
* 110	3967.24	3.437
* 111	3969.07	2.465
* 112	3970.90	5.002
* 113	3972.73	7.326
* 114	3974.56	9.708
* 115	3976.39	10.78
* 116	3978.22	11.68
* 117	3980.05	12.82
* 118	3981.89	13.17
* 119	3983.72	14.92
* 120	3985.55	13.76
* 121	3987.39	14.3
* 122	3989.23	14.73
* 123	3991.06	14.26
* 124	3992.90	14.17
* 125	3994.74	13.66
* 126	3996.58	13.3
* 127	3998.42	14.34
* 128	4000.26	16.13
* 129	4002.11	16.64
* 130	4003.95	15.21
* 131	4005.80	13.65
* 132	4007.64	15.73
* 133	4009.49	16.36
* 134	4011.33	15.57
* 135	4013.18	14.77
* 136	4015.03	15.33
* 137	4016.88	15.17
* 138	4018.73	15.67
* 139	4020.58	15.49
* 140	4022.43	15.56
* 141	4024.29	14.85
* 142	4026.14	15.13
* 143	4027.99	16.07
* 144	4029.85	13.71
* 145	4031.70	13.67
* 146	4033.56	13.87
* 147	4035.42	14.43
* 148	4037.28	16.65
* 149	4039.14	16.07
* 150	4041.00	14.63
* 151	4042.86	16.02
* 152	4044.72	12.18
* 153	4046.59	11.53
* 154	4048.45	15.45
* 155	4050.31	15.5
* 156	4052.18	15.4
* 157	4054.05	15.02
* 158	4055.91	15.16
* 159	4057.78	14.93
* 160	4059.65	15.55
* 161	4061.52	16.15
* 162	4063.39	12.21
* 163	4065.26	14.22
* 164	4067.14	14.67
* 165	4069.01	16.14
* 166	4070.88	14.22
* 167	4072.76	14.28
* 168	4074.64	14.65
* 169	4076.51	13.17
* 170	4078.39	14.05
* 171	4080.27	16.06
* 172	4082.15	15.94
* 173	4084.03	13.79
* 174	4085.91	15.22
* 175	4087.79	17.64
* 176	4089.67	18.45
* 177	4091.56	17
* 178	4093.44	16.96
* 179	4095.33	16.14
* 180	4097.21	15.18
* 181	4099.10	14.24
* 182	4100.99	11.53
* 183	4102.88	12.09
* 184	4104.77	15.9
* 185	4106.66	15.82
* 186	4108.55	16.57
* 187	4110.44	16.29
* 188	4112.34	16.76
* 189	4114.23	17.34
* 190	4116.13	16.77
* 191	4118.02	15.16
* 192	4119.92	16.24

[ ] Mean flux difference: 3.9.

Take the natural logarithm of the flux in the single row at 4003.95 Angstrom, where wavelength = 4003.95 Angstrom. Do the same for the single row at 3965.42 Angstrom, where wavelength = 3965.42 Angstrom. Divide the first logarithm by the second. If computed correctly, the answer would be 1.48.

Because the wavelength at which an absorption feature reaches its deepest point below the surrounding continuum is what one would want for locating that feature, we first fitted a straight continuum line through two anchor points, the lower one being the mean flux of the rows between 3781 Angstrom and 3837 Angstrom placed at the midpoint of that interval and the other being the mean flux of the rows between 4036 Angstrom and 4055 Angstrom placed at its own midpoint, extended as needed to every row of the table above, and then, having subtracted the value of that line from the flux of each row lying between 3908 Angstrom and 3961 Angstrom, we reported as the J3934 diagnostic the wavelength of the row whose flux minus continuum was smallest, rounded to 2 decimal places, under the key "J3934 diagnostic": 3934.49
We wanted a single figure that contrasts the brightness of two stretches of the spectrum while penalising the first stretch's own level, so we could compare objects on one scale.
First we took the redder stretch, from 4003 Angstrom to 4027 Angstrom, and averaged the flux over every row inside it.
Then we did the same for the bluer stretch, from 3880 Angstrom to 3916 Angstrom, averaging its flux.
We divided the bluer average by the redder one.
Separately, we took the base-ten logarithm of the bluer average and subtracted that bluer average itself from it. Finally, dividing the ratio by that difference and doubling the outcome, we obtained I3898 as -0.144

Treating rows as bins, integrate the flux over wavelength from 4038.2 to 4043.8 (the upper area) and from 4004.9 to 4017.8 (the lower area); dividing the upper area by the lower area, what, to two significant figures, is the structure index 0.44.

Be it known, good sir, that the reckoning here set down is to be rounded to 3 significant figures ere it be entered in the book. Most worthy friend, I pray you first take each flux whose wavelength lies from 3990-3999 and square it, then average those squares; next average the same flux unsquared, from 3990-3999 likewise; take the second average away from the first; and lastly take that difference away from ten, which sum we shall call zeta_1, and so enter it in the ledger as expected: -171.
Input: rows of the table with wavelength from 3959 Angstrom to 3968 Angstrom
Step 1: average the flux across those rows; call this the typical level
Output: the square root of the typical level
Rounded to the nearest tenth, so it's 2.6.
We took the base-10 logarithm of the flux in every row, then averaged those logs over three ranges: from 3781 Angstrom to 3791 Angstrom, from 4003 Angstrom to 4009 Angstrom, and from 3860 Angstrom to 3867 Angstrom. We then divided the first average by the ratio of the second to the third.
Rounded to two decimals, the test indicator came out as 0.98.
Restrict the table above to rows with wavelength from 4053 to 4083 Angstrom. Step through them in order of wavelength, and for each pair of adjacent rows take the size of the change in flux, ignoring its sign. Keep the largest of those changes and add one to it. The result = 4.9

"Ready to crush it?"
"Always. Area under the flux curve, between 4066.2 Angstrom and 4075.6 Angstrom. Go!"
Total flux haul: 139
